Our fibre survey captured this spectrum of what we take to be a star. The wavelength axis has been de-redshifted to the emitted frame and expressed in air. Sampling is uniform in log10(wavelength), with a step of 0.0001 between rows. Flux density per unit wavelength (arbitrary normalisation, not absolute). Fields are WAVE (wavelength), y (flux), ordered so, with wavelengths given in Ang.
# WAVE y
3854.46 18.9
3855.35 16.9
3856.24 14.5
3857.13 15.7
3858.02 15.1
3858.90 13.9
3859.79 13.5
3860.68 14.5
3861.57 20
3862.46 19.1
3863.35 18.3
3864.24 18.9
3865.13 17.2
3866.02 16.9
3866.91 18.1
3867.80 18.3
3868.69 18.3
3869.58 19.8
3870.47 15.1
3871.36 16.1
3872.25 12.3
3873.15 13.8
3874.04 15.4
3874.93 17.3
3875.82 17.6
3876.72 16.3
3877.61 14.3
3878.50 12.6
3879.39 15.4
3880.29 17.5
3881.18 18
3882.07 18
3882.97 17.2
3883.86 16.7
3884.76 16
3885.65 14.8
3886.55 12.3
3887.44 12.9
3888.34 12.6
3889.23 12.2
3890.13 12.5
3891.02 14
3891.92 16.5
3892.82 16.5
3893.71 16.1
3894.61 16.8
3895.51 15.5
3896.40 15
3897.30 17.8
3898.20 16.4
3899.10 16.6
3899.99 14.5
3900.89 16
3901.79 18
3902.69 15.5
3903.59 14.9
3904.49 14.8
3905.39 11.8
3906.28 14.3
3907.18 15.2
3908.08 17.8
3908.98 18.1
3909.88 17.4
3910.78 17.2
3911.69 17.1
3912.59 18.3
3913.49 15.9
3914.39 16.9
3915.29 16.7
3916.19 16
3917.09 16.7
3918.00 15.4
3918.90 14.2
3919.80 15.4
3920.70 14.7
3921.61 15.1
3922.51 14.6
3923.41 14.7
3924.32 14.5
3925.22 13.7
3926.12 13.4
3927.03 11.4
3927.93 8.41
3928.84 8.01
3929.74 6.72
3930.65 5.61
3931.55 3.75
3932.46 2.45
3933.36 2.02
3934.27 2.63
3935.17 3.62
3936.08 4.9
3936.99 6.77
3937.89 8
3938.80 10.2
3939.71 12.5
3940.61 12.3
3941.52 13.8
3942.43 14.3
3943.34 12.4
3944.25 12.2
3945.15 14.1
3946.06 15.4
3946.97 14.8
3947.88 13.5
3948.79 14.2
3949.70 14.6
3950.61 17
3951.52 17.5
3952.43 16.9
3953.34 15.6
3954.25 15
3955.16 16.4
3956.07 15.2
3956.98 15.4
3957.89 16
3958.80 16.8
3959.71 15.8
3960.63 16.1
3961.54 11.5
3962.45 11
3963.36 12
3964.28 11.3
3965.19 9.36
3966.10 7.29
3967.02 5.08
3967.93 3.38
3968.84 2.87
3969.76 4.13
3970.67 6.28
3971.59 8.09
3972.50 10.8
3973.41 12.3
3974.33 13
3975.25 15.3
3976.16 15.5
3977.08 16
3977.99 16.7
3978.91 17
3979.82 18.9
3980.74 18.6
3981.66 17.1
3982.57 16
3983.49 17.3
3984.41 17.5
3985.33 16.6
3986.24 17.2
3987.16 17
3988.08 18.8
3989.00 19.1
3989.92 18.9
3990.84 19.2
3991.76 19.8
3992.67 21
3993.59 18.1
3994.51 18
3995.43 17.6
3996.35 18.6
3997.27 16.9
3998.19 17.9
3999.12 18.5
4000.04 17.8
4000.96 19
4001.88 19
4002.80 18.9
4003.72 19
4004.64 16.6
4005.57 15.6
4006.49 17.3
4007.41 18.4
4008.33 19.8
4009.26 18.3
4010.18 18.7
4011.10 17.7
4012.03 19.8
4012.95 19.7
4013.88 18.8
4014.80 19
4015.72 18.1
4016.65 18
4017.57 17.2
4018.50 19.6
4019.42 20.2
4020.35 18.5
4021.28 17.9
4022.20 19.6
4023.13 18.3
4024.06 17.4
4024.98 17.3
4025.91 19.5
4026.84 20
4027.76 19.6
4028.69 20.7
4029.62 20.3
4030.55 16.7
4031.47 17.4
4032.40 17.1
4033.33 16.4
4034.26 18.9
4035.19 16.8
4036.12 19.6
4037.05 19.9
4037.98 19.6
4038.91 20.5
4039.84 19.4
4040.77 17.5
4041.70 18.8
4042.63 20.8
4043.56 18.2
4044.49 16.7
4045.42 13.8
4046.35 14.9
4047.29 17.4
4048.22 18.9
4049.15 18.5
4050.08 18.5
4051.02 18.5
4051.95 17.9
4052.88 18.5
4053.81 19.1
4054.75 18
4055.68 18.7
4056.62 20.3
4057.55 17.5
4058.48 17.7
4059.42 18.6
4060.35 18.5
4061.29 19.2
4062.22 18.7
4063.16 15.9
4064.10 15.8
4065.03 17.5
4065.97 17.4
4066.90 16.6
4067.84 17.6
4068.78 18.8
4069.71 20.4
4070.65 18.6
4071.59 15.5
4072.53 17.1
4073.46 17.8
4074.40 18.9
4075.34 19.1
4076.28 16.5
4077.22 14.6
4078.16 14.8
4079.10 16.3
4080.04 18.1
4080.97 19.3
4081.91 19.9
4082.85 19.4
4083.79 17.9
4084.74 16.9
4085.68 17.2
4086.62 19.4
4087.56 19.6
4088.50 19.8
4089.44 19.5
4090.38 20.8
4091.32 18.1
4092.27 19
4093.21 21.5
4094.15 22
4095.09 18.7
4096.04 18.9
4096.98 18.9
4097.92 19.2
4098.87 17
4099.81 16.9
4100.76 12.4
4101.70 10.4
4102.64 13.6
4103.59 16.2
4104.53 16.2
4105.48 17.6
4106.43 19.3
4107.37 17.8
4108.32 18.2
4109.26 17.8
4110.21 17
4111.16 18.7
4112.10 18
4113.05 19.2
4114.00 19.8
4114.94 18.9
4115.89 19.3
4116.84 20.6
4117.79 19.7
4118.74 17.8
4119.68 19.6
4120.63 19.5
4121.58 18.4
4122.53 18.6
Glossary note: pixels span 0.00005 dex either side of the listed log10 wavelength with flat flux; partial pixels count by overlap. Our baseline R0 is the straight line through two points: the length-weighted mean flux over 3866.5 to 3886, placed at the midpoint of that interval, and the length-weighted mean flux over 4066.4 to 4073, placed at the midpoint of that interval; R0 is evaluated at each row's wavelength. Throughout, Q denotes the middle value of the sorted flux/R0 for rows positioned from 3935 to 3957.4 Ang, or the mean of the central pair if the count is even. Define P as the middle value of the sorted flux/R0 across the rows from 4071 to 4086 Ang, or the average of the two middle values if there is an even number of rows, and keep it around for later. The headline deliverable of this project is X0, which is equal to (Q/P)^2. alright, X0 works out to 0.74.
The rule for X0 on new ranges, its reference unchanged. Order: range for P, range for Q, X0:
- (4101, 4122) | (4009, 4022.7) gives 1.14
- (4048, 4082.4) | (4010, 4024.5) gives 1.05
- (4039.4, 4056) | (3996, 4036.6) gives 1.04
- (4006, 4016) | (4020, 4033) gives 0.96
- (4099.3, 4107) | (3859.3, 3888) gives 1.32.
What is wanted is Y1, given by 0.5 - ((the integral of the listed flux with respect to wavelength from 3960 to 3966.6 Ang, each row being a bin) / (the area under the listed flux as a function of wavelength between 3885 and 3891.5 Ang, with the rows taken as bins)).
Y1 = -0.37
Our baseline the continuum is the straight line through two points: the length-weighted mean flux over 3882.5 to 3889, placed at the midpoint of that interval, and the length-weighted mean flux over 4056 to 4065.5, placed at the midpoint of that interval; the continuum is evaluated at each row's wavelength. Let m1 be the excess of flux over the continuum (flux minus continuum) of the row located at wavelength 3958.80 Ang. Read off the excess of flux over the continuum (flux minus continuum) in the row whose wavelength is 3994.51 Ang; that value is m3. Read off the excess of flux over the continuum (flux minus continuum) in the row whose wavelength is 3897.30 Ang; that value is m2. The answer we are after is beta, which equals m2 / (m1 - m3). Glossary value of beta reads -6.0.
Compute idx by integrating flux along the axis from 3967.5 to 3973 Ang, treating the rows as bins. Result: 33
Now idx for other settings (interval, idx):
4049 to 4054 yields 92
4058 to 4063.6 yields 101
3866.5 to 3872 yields 96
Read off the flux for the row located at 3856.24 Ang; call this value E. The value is 14.5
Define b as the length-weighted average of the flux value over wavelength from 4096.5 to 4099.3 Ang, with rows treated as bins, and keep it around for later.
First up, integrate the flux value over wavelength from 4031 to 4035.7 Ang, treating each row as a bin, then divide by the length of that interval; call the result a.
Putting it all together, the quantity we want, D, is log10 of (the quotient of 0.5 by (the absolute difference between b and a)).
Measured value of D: -0.3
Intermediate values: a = 17.3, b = 18.4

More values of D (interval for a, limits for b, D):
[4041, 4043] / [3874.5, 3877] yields -0.7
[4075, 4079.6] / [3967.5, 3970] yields -1.4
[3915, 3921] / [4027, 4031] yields -0.9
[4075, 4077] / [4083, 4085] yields 0.1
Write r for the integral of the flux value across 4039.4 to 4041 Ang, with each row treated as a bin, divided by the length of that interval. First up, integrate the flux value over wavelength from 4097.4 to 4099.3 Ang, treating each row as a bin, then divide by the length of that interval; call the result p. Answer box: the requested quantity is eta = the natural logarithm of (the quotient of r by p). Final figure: 0.03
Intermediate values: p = 18.1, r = 18.6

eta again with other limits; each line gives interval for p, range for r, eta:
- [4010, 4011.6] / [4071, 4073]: -0.10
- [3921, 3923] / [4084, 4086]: 0.14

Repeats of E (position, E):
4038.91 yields 20.5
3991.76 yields 19.8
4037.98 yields 19.6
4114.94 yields 18.9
